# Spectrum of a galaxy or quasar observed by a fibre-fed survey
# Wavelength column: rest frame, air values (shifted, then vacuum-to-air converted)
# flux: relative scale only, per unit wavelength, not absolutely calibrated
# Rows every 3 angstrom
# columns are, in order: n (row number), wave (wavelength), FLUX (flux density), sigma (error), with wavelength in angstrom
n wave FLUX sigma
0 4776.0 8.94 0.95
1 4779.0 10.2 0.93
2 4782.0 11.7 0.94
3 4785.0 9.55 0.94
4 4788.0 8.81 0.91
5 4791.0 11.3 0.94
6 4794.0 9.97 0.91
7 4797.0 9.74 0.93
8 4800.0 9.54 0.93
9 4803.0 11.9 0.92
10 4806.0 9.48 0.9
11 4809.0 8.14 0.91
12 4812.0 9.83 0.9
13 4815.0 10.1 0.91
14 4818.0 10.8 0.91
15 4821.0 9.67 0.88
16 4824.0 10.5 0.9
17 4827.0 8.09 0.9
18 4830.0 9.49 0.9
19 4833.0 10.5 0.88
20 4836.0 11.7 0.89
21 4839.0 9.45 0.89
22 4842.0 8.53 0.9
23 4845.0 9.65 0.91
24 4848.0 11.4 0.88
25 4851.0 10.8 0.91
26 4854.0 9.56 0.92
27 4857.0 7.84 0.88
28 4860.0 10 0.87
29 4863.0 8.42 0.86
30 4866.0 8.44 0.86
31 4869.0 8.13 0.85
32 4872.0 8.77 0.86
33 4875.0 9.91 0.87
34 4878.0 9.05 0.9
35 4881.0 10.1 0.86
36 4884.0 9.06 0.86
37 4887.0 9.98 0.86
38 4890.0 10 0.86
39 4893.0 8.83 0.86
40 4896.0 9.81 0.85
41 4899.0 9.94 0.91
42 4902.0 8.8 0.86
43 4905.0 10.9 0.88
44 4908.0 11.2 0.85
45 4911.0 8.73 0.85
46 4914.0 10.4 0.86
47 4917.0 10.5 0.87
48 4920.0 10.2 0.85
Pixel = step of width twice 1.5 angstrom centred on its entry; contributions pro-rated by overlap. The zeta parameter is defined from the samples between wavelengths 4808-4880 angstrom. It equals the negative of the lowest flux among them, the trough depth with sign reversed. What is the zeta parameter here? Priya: -7.8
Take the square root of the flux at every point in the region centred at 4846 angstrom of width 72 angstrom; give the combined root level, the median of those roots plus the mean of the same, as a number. 6.20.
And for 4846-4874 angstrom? 6.00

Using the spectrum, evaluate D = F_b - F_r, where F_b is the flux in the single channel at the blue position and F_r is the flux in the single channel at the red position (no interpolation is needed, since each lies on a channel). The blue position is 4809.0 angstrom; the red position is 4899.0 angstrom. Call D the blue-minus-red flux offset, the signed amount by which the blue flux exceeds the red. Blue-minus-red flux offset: -1.8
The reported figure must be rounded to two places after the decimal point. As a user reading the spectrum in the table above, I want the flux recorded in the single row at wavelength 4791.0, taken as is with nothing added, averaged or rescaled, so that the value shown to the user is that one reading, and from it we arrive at 11.30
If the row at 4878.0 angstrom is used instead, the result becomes 9.05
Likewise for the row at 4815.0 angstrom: 10.10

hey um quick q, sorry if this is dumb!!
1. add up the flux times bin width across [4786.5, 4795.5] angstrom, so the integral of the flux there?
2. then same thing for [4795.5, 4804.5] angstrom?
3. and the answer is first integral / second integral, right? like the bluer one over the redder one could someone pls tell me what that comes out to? 1.0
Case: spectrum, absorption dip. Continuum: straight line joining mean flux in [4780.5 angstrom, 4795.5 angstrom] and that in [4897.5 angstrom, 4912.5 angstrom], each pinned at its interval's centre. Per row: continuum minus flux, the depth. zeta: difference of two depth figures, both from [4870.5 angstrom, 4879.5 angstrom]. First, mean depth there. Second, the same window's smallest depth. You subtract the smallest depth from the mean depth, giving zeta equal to 0.67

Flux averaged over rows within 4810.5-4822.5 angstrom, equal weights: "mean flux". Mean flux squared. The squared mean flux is 102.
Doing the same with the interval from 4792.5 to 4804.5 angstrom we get 106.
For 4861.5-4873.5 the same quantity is 71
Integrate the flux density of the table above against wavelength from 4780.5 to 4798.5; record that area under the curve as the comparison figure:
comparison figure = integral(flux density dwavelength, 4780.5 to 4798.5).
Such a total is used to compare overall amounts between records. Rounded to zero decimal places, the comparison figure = 183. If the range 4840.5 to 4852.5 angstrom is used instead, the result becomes 121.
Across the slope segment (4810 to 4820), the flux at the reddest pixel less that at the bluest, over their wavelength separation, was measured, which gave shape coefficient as 0.16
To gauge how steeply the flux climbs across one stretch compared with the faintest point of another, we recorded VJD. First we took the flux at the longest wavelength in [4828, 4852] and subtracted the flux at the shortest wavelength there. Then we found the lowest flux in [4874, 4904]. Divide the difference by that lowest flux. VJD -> 0.15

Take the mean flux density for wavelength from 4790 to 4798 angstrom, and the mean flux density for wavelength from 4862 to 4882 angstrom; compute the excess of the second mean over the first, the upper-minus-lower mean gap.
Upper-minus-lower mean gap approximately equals -1.4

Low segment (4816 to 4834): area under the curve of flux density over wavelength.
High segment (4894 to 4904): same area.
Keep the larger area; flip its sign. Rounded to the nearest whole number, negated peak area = -177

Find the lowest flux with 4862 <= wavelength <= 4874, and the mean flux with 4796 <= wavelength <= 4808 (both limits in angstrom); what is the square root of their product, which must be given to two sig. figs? 9.1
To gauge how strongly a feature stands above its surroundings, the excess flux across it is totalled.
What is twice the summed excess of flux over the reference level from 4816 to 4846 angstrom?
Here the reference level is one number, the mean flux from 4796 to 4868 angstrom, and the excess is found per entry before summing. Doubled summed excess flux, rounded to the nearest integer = 2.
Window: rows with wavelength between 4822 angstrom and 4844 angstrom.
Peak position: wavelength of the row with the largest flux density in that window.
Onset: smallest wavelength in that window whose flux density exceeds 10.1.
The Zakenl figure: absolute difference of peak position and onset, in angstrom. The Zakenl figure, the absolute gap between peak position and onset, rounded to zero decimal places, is 12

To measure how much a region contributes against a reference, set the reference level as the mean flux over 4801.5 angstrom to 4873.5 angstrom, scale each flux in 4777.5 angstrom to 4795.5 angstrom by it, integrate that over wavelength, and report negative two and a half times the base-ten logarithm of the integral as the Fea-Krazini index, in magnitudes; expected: -3.21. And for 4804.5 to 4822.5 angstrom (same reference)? -3.14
